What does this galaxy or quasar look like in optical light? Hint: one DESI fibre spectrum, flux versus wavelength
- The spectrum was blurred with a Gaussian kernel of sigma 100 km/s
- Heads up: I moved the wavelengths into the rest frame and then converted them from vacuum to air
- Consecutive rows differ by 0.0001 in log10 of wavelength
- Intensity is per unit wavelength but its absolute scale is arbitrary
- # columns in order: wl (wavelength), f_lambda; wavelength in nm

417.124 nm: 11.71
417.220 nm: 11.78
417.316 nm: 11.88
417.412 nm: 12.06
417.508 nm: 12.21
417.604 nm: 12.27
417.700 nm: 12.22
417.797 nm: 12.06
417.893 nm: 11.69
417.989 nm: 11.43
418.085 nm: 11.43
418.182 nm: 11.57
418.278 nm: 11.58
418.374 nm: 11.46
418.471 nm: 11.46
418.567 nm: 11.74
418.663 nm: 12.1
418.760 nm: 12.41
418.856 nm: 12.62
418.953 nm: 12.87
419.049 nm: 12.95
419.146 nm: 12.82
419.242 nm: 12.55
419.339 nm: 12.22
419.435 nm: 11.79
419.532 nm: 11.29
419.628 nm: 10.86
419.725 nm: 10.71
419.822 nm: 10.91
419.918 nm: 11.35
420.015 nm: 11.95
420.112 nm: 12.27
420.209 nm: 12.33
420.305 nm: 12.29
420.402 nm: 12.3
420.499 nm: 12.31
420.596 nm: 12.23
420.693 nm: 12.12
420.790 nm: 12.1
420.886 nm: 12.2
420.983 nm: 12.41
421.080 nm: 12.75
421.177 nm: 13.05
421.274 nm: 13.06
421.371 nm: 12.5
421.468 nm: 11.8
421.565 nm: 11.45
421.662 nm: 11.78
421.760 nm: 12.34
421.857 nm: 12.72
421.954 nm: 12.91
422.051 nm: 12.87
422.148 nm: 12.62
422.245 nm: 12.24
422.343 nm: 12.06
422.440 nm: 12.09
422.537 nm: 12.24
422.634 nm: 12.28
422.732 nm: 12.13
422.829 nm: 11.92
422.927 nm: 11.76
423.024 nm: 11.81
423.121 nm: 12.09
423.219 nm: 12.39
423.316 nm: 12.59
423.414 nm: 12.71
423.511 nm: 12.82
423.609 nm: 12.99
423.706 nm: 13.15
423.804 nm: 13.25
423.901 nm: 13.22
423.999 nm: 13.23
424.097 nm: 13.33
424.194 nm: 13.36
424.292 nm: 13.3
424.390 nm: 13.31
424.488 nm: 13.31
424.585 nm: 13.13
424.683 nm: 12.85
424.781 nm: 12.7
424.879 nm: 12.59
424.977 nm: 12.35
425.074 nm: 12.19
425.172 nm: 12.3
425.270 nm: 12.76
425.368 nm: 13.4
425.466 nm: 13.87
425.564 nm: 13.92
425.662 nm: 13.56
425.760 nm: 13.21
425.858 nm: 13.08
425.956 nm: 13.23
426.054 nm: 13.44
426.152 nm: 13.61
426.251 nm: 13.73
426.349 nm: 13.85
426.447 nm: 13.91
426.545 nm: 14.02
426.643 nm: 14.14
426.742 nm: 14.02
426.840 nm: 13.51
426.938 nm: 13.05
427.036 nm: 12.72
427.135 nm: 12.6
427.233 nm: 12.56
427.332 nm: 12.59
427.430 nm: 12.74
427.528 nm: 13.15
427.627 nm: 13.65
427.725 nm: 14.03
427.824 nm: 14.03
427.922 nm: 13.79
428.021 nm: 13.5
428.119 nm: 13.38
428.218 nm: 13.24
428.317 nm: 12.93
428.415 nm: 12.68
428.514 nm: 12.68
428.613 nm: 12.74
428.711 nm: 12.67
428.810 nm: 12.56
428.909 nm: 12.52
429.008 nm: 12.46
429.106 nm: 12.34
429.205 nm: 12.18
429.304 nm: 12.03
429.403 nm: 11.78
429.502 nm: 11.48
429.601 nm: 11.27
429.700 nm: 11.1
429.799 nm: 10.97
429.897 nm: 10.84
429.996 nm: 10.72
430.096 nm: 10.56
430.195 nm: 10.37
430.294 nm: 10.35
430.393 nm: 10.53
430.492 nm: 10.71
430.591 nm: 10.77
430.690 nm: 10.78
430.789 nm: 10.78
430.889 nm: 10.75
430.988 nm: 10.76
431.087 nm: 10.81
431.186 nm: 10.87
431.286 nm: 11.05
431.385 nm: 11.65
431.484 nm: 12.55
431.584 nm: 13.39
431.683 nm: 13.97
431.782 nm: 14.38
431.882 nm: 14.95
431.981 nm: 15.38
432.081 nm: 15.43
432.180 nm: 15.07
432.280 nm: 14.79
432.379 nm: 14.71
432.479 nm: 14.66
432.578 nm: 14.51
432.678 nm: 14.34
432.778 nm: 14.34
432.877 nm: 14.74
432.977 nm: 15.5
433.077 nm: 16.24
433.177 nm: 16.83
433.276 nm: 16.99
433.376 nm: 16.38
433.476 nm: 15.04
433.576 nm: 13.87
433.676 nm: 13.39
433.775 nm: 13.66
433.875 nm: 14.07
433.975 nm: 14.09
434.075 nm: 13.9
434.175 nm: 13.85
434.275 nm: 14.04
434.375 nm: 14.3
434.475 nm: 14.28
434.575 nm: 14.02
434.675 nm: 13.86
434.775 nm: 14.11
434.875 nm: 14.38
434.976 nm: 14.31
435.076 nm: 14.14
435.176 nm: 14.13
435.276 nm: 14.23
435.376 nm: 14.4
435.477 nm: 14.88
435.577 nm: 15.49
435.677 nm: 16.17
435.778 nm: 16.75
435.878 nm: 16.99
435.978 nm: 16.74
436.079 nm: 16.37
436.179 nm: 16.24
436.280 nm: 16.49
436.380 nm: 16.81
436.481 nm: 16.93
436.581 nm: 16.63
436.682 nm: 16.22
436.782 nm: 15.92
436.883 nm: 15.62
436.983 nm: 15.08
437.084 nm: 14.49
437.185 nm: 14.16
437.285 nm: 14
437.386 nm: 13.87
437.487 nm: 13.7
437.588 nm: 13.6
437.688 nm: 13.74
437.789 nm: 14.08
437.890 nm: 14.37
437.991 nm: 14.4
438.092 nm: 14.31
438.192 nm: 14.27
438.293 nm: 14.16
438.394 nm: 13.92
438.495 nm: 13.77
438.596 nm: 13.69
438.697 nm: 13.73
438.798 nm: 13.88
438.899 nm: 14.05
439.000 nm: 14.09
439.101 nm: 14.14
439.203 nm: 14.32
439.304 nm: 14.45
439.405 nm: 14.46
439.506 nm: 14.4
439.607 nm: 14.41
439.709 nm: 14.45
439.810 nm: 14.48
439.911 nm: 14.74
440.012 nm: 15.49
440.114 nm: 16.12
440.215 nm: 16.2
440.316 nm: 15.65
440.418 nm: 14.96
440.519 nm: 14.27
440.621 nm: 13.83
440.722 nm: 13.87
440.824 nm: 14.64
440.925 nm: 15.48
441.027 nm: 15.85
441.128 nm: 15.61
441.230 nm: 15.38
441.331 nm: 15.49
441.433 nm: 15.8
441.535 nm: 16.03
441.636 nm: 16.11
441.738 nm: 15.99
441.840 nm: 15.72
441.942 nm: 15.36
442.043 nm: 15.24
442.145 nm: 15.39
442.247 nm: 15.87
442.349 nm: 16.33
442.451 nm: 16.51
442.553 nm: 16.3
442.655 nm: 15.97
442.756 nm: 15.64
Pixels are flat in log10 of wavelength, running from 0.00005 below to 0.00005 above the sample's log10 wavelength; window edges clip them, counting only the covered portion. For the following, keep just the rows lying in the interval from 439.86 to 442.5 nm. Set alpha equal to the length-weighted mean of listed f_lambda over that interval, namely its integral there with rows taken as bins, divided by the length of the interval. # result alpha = 15.5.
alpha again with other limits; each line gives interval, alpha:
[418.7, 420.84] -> 12.1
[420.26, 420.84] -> 12.2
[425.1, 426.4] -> 13.4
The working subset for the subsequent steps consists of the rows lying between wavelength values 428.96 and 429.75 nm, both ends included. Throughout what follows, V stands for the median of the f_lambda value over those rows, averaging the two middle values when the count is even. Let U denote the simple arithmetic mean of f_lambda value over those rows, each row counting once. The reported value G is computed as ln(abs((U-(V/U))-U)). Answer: 0.006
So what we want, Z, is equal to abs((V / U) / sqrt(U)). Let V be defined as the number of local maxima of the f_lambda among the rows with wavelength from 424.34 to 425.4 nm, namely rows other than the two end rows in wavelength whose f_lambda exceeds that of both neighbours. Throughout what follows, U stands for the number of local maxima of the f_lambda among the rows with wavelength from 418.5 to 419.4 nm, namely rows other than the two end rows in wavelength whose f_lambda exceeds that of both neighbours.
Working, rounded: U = 1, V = 0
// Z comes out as 0.0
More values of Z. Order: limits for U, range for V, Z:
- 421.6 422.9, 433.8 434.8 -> 0.7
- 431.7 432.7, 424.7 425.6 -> 0.0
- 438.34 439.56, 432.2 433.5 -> 1.0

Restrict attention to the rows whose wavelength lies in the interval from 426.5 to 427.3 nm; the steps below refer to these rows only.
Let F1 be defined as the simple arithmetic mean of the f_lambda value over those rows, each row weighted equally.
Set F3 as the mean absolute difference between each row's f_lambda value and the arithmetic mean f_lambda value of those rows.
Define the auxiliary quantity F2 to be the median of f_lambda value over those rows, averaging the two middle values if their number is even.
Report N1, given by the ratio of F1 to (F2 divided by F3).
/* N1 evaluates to 0.60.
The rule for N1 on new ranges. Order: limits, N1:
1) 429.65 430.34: 0.24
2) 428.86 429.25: 0.11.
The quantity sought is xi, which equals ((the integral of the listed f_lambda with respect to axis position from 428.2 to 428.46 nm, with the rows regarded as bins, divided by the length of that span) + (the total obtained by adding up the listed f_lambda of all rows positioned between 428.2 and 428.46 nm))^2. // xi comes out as 2681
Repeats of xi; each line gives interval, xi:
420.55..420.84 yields 2365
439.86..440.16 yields 3817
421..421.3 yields 2677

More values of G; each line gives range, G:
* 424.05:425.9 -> 0.010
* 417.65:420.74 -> 0.012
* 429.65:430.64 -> 0.002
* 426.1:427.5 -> 0.015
